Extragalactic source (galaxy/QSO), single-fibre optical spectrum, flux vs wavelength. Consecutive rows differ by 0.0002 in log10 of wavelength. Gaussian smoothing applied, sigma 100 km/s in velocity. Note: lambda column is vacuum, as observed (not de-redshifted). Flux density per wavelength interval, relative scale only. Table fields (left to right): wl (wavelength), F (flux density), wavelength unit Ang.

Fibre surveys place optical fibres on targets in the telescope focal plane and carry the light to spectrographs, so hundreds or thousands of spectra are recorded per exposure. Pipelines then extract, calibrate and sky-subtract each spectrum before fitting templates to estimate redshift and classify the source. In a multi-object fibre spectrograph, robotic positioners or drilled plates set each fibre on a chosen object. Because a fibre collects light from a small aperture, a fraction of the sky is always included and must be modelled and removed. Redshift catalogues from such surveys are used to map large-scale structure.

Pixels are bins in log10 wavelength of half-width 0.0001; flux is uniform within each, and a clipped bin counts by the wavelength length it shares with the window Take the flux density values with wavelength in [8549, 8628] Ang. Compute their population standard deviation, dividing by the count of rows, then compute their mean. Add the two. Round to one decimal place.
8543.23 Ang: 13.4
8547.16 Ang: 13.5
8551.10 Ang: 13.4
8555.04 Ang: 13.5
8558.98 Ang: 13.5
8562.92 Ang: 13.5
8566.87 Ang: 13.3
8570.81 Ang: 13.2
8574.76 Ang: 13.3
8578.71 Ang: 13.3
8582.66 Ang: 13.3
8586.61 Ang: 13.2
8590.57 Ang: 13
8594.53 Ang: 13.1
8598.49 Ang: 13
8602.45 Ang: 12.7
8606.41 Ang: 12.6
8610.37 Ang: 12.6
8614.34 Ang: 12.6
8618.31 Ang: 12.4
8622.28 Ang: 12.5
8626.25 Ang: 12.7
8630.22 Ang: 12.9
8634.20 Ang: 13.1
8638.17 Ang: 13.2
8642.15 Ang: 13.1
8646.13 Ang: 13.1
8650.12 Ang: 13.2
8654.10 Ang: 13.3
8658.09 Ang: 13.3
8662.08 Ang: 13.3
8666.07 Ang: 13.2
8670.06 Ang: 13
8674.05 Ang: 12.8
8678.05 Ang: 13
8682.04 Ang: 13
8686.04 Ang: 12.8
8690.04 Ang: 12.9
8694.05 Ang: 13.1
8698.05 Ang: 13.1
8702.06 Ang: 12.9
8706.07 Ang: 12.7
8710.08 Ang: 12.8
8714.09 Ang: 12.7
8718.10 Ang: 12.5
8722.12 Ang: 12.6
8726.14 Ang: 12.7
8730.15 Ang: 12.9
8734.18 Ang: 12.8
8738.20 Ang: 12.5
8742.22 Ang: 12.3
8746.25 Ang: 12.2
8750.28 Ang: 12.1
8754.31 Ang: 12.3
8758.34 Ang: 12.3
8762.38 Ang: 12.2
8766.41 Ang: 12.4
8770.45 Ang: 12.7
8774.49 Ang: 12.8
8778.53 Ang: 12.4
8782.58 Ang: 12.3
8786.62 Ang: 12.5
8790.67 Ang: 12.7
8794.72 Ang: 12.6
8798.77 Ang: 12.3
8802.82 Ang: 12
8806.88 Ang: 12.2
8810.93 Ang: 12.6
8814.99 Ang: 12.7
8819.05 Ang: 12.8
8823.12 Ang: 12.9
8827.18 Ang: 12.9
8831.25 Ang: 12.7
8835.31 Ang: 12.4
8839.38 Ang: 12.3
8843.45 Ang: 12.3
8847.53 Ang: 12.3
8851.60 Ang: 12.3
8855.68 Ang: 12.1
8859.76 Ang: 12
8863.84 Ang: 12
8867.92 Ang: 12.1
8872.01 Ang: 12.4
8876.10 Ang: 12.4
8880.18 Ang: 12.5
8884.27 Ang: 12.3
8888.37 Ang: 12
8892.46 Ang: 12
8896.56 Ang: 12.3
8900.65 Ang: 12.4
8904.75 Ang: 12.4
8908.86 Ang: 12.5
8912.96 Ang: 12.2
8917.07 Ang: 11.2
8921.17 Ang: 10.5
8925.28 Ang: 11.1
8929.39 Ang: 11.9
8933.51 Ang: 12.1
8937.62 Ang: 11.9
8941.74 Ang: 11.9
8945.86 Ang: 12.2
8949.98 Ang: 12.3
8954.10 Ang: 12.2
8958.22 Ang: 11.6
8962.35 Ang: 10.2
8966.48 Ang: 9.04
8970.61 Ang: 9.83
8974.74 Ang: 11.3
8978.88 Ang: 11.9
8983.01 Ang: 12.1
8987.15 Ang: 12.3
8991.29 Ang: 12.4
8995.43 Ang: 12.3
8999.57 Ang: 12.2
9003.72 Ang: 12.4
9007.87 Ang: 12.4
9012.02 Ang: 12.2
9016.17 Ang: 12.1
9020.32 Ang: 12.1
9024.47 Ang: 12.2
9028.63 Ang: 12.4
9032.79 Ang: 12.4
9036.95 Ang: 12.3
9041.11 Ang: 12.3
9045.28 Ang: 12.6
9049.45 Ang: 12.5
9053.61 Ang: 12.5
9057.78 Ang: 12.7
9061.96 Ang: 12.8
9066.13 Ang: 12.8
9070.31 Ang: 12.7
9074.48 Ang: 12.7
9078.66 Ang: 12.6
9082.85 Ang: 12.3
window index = 13.4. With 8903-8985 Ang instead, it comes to 12.4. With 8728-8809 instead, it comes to 12.7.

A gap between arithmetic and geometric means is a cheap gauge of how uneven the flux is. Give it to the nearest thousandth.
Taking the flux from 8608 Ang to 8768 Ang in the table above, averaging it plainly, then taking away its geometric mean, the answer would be 0.004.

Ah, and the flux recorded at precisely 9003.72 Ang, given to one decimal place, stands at 12.4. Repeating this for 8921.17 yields 10.5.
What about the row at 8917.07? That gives 11.2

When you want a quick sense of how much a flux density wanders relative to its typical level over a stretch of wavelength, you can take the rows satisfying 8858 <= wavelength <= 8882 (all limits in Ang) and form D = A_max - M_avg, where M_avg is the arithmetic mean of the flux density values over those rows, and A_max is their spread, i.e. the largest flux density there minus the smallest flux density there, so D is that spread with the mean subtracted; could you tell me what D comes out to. -11.7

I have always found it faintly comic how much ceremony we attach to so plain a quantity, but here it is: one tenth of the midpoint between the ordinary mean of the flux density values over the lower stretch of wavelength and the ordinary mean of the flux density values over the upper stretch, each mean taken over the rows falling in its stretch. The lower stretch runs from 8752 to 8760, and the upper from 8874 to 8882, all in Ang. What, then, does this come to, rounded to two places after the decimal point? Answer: 1.24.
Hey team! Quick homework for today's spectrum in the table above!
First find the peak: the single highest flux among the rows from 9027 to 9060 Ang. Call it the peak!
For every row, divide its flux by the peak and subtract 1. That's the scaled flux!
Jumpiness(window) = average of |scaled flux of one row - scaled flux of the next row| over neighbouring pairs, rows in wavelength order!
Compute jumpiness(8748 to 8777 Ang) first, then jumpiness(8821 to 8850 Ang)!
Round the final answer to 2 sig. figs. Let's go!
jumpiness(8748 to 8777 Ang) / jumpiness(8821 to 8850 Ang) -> 1.5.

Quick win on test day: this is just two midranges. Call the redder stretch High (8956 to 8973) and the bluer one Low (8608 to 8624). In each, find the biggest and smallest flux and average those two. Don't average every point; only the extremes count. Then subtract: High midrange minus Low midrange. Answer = -2.2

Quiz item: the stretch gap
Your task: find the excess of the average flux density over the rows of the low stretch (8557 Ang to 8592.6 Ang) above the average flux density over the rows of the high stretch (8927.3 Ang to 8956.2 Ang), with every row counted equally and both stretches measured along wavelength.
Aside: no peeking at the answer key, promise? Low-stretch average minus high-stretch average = 1.22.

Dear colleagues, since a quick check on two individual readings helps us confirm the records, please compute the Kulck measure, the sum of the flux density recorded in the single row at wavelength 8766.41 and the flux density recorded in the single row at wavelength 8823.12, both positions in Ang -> 25.3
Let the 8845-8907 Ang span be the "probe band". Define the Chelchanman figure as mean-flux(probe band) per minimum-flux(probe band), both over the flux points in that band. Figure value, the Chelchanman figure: 1.02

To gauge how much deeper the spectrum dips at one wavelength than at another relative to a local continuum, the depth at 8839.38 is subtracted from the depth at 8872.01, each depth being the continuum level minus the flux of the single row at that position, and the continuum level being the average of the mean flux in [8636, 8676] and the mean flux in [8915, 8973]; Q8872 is -0.10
